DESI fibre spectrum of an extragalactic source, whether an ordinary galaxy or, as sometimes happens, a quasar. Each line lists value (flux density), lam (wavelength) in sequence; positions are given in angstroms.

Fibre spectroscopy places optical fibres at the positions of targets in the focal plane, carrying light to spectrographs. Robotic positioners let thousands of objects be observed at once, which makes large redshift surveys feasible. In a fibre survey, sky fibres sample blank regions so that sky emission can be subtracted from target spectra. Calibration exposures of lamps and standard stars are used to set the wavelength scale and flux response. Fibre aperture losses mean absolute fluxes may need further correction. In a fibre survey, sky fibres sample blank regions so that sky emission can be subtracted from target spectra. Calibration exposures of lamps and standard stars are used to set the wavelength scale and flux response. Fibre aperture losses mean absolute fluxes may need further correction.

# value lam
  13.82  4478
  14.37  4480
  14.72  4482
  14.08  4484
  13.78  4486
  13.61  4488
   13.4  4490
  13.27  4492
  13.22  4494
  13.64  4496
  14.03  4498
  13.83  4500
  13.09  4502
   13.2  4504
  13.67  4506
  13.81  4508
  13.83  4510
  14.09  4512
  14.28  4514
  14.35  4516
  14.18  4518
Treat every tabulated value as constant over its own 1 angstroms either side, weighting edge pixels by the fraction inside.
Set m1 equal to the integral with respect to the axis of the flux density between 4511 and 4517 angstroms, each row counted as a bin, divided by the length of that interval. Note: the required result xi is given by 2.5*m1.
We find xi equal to 35.6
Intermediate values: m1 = 14.2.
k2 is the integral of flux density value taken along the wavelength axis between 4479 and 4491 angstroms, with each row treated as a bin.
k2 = 168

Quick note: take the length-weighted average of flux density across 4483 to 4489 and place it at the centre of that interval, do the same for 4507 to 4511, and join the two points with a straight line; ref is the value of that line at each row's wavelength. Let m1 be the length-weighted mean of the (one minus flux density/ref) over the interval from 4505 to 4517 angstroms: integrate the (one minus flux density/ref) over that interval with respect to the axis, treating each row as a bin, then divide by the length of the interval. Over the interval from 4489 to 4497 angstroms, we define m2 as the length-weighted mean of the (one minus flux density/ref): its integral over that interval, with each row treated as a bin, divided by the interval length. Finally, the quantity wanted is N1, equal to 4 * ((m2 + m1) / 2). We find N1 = 0.04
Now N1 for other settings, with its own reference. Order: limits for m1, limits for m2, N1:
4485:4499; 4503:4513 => 0.05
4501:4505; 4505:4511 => 0.11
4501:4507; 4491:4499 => 0.11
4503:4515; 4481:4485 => -0.08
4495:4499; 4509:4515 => -0.04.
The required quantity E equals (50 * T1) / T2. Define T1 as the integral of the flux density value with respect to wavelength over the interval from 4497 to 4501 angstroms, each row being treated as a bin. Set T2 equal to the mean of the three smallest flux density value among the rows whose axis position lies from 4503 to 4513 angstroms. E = 205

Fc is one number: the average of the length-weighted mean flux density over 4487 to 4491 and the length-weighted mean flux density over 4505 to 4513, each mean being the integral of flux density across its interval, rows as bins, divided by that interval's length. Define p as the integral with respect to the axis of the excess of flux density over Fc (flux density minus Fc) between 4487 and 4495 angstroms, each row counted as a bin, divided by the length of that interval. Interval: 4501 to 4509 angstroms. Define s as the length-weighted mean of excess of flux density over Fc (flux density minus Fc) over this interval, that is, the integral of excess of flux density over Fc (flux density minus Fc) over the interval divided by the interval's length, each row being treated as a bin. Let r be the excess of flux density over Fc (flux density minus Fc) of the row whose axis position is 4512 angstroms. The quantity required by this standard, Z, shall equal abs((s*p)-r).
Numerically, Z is 0.34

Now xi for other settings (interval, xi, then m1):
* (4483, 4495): 33.9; 13.6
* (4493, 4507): 33.8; 13.5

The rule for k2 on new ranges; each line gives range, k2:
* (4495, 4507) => 163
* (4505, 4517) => 168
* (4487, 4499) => 162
